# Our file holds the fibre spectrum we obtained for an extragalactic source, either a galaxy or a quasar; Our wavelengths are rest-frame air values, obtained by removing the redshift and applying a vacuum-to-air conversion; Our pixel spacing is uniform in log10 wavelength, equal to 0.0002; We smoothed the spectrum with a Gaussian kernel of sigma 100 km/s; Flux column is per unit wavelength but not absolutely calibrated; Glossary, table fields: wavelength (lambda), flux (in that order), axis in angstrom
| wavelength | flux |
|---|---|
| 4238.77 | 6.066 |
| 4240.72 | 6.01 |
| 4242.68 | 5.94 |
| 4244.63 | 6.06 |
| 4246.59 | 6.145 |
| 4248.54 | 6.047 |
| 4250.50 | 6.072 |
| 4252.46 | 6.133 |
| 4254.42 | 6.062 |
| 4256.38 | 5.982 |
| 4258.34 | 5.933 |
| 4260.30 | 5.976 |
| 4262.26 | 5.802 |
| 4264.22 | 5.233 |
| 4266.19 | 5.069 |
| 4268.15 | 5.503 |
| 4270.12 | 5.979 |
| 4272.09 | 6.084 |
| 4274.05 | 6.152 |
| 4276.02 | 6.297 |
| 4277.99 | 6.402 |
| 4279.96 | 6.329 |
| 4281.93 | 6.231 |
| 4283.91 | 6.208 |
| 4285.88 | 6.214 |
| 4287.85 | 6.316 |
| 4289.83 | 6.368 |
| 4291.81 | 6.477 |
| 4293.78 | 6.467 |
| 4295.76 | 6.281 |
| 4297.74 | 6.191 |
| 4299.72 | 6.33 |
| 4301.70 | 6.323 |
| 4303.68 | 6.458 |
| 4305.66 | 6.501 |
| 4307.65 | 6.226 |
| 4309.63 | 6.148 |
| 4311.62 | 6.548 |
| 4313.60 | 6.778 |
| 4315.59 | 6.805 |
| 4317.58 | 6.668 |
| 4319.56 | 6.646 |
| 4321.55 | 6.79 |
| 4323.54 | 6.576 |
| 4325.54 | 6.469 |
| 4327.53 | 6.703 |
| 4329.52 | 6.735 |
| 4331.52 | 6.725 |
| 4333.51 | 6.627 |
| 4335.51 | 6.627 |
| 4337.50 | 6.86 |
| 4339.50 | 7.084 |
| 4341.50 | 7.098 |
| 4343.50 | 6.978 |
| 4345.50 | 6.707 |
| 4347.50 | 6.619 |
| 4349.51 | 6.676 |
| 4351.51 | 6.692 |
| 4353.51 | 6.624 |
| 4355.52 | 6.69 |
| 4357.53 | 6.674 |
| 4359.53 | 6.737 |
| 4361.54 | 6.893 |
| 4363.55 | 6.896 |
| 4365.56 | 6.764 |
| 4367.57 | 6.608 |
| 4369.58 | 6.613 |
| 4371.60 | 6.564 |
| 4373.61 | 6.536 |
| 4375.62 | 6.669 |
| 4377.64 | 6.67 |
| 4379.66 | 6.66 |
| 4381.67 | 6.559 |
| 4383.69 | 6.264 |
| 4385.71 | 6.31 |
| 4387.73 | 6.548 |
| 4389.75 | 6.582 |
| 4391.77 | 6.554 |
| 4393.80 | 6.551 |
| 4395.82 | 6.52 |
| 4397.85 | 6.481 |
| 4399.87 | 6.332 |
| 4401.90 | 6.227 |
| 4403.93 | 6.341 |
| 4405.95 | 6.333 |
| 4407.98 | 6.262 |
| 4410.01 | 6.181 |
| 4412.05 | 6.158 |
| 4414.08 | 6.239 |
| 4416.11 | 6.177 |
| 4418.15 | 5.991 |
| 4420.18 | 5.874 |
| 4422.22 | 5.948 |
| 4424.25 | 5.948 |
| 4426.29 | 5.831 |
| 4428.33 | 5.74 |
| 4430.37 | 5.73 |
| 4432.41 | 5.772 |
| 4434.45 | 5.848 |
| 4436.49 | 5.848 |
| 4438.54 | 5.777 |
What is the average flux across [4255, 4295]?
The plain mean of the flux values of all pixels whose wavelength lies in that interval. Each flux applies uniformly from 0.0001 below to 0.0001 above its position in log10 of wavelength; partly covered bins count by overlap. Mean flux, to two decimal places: 6.05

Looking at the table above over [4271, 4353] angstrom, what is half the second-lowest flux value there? 3.074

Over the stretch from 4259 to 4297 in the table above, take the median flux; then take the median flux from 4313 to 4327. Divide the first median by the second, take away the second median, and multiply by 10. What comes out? -57.4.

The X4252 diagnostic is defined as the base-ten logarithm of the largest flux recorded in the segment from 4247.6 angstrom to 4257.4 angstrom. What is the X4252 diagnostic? 0.788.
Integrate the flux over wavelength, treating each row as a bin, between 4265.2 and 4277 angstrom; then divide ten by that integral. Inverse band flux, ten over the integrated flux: 0.145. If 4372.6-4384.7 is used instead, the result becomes 0.126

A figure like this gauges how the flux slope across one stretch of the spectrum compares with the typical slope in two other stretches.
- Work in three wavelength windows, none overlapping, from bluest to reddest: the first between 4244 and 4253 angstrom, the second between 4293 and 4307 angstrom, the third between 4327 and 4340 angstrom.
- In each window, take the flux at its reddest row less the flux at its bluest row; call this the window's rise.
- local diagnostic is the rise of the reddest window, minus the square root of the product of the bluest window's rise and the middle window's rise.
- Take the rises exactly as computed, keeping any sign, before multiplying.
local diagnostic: 0.33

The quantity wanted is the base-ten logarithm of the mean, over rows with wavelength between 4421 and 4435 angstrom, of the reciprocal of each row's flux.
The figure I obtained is -0.766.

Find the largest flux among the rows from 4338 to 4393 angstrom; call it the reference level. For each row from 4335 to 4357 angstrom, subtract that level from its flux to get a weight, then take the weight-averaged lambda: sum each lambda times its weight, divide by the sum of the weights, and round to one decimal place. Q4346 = 4347.3 angstrom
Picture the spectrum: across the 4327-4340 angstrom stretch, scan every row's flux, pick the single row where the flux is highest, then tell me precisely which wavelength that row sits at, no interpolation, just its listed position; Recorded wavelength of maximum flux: 4339.50 angstrom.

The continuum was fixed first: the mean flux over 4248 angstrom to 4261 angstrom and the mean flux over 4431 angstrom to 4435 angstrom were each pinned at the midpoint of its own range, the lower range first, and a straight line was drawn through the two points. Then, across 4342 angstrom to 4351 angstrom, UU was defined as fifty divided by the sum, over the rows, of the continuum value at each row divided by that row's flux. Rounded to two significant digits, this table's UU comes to 14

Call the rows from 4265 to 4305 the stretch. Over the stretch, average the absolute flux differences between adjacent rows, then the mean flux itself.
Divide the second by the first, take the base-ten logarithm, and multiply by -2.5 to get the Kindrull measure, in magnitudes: -4.2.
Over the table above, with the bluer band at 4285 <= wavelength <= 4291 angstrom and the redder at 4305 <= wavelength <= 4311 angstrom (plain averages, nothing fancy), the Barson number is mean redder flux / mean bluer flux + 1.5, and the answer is 2.50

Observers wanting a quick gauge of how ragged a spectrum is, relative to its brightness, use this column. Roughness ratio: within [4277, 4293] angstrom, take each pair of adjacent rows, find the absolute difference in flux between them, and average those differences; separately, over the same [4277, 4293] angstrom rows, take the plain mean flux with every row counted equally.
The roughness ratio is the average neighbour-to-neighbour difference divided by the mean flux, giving 0.0105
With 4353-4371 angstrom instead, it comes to 0.0111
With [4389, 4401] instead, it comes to 0.0077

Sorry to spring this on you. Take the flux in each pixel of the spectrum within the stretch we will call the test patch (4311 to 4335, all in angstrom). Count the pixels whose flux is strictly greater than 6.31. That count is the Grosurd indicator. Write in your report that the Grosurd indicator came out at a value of 12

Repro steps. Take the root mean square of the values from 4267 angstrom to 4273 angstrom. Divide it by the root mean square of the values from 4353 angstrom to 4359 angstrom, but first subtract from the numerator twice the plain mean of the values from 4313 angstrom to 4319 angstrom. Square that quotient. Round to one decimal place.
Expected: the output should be 1.3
